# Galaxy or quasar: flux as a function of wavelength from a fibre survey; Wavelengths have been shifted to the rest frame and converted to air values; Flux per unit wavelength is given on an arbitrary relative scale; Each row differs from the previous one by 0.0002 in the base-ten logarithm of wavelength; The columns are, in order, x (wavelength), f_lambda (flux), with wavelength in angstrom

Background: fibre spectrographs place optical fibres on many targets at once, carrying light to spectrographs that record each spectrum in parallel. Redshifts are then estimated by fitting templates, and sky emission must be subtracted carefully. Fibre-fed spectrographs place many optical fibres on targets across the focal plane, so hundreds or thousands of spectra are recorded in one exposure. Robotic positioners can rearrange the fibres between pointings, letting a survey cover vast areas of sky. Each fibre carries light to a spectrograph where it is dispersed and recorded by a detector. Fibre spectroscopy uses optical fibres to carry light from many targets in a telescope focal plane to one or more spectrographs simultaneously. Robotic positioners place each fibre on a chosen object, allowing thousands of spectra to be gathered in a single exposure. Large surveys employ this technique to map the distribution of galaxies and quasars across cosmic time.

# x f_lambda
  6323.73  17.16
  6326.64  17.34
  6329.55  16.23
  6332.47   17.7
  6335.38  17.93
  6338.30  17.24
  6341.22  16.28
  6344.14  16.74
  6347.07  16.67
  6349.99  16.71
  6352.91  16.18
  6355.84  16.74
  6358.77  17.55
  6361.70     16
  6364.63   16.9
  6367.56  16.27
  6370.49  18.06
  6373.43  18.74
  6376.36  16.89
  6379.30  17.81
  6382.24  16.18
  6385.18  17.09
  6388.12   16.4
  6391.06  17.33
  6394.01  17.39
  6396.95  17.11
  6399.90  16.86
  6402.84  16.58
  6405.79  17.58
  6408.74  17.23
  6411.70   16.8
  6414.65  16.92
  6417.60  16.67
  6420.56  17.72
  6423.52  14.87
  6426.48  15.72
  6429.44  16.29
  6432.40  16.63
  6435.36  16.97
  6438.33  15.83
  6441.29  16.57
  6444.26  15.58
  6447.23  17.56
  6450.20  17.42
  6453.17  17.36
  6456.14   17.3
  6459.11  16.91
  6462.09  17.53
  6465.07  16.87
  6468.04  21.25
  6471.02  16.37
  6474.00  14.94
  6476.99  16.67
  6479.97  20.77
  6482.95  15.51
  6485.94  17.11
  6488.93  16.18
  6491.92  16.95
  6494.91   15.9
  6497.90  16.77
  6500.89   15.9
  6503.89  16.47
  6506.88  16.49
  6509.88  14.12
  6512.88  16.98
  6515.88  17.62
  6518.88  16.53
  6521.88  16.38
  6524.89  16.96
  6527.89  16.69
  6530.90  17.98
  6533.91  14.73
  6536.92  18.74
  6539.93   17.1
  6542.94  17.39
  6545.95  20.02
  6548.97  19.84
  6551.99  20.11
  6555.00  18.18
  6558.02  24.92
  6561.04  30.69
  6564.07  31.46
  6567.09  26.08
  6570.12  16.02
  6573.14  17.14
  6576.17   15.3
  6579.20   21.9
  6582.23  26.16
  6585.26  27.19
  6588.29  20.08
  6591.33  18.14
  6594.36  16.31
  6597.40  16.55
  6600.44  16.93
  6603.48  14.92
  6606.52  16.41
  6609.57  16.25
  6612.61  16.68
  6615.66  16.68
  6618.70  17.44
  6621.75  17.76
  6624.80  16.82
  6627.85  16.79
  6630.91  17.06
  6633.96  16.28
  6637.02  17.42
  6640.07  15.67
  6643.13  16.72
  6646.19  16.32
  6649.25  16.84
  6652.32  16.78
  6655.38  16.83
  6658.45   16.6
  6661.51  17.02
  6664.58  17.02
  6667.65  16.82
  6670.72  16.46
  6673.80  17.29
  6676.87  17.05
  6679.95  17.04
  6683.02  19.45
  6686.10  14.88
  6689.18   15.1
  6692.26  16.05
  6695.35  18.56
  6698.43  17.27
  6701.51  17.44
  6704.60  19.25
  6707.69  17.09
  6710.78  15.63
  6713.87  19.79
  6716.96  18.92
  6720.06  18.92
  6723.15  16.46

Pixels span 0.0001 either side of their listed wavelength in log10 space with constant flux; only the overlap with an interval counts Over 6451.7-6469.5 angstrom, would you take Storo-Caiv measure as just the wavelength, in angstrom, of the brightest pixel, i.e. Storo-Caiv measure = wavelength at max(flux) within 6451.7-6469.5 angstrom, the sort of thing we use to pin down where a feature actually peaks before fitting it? 6468.04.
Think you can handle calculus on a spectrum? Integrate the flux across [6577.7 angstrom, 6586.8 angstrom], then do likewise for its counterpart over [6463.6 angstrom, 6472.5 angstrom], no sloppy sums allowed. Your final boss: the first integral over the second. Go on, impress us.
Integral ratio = 1.41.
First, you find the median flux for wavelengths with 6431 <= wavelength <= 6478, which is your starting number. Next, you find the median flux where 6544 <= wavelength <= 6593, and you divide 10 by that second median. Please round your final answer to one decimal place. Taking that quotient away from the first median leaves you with 16.4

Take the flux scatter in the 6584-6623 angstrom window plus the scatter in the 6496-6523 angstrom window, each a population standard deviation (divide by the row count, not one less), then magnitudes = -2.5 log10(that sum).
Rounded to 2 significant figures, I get -1.5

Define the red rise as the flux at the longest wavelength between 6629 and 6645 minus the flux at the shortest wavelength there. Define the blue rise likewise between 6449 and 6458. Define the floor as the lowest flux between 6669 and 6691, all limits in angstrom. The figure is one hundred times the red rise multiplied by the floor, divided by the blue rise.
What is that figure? 4216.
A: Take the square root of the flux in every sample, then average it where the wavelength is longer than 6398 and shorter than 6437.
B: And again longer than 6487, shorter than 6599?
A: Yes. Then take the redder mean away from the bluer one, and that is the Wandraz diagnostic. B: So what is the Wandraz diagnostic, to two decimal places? -0.25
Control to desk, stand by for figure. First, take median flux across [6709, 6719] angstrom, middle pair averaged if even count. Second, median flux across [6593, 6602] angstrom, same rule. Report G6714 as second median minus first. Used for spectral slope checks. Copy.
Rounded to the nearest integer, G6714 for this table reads -2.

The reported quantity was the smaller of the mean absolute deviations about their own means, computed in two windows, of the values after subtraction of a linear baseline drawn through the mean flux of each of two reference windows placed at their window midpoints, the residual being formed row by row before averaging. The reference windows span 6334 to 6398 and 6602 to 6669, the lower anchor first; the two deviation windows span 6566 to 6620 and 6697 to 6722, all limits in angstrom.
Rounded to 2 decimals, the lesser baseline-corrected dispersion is 1.19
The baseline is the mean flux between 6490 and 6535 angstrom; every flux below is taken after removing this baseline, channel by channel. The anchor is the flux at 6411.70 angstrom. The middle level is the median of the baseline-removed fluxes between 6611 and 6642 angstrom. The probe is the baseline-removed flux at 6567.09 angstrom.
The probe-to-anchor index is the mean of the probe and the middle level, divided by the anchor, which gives 14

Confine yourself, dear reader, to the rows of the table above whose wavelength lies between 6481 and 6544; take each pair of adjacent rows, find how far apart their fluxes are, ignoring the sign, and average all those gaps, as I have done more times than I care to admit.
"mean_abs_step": 1.26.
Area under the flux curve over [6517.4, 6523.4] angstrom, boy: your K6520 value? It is 99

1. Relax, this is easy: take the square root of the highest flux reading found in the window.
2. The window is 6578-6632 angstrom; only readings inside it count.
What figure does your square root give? 5.21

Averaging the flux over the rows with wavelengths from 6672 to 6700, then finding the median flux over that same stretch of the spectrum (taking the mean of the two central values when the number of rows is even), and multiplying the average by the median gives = 289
